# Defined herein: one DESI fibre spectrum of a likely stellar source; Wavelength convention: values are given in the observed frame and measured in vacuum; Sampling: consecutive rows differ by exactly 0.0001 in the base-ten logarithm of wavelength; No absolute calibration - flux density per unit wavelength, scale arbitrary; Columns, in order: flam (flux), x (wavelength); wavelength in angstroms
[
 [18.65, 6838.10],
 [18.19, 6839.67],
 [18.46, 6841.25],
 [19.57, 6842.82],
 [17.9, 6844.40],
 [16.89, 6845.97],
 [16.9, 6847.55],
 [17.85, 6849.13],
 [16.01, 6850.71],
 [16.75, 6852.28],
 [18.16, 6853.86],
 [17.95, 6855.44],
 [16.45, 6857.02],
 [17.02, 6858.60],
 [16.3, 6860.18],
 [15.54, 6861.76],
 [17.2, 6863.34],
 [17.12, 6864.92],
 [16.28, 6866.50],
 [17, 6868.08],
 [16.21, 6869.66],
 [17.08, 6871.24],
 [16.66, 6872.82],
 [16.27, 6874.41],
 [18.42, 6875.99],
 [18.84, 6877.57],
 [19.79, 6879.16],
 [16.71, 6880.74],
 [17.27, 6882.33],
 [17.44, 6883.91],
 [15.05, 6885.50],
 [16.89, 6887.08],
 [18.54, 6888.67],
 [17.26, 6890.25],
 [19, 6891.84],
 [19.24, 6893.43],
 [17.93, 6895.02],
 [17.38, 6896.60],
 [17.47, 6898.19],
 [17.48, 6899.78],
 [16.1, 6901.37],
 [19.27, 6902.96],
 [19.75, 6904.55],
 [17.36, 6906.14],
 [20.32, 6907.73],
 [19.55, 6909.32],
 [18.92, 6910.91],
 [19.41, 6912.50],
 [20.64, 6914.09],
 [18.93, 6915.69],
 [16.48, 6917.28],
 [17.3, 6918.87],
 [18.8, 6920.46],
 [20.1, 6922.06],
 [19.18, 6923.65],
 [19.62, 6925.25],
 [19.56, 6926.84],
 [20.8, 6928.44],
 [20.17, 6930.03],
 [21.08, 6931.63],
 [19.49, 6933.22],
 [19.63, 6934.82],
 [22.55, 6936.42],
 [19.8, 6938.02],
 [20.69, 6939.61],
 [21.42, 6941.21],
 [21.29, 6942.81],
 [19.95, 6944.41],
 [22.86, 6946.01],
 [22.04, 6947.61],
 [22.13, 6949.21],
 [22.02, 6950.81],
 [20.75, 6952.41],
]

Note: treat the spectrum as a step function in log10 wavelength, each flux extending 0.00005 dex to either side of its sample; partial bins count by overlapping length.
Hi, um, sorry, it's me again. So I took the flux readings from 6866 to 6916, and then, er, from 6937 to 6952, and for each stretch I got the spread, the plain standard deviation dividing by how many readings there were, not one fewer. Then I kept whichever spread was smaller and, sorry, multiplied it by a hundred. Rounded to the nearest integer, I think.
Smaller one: 98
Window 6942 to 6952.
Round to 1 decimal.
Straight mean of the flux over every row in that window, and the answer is 21.7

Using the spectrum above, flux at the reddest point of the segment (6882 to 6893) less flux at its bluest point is 1.7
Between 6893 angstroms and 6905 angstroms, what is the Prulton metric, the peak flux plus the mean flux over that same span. 38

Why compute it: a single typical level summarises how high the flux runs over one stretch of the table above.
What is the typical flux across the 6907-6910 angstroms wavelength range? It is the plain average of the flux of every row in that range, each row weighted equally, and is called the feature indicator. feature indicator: 19.9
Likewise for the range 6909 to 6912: 19.2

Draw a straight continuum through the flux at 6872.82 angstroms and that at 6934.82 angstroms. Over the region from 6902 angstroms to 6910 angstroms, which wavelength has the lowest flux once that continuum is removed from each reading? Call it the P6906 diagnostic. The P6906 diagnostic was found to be 6906.14 angstroms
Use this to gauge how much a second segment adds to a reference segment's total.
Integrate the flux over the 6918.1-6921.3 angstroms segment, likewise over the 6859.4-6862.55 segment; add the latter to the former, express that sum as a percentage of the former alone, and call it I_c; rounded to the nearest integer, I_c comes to 187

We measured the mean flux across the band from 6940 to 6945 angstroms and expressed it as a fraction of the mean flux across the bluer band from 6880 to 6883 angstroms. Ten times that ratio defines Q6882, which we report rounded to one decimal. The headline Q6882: 12.3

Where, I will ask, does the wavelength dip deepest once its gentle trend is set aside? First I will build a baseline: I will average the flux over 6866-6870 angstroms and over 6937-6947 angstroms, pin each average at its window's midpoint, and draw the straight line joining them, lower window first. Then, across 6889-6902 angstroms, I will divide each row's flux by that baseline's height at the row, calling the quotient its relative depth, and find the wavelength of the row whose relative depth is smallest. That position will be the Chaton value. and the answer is 6901.37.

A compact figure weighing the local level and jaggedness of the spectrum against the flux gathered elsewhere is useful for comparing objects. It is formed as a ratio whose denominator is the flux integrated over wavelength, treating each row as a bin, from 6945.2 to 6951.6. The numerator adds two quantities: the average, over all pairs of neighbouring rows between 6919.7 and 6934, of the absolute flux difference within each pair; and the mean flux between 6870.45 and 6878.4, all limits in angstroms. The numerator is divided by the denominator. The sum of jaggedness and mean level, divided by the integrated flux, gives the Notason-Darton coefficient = 0.13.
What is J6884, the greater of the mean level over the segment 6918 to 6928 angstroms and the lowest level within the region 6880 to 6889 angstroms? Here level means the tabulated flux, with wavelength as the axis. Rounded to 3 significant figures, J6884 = 19.1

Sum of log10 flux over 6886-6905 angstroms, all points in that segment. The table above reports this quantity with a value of 15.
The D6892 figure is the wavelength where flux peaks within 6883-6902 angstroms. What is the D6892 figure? 6893.43 angstroms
